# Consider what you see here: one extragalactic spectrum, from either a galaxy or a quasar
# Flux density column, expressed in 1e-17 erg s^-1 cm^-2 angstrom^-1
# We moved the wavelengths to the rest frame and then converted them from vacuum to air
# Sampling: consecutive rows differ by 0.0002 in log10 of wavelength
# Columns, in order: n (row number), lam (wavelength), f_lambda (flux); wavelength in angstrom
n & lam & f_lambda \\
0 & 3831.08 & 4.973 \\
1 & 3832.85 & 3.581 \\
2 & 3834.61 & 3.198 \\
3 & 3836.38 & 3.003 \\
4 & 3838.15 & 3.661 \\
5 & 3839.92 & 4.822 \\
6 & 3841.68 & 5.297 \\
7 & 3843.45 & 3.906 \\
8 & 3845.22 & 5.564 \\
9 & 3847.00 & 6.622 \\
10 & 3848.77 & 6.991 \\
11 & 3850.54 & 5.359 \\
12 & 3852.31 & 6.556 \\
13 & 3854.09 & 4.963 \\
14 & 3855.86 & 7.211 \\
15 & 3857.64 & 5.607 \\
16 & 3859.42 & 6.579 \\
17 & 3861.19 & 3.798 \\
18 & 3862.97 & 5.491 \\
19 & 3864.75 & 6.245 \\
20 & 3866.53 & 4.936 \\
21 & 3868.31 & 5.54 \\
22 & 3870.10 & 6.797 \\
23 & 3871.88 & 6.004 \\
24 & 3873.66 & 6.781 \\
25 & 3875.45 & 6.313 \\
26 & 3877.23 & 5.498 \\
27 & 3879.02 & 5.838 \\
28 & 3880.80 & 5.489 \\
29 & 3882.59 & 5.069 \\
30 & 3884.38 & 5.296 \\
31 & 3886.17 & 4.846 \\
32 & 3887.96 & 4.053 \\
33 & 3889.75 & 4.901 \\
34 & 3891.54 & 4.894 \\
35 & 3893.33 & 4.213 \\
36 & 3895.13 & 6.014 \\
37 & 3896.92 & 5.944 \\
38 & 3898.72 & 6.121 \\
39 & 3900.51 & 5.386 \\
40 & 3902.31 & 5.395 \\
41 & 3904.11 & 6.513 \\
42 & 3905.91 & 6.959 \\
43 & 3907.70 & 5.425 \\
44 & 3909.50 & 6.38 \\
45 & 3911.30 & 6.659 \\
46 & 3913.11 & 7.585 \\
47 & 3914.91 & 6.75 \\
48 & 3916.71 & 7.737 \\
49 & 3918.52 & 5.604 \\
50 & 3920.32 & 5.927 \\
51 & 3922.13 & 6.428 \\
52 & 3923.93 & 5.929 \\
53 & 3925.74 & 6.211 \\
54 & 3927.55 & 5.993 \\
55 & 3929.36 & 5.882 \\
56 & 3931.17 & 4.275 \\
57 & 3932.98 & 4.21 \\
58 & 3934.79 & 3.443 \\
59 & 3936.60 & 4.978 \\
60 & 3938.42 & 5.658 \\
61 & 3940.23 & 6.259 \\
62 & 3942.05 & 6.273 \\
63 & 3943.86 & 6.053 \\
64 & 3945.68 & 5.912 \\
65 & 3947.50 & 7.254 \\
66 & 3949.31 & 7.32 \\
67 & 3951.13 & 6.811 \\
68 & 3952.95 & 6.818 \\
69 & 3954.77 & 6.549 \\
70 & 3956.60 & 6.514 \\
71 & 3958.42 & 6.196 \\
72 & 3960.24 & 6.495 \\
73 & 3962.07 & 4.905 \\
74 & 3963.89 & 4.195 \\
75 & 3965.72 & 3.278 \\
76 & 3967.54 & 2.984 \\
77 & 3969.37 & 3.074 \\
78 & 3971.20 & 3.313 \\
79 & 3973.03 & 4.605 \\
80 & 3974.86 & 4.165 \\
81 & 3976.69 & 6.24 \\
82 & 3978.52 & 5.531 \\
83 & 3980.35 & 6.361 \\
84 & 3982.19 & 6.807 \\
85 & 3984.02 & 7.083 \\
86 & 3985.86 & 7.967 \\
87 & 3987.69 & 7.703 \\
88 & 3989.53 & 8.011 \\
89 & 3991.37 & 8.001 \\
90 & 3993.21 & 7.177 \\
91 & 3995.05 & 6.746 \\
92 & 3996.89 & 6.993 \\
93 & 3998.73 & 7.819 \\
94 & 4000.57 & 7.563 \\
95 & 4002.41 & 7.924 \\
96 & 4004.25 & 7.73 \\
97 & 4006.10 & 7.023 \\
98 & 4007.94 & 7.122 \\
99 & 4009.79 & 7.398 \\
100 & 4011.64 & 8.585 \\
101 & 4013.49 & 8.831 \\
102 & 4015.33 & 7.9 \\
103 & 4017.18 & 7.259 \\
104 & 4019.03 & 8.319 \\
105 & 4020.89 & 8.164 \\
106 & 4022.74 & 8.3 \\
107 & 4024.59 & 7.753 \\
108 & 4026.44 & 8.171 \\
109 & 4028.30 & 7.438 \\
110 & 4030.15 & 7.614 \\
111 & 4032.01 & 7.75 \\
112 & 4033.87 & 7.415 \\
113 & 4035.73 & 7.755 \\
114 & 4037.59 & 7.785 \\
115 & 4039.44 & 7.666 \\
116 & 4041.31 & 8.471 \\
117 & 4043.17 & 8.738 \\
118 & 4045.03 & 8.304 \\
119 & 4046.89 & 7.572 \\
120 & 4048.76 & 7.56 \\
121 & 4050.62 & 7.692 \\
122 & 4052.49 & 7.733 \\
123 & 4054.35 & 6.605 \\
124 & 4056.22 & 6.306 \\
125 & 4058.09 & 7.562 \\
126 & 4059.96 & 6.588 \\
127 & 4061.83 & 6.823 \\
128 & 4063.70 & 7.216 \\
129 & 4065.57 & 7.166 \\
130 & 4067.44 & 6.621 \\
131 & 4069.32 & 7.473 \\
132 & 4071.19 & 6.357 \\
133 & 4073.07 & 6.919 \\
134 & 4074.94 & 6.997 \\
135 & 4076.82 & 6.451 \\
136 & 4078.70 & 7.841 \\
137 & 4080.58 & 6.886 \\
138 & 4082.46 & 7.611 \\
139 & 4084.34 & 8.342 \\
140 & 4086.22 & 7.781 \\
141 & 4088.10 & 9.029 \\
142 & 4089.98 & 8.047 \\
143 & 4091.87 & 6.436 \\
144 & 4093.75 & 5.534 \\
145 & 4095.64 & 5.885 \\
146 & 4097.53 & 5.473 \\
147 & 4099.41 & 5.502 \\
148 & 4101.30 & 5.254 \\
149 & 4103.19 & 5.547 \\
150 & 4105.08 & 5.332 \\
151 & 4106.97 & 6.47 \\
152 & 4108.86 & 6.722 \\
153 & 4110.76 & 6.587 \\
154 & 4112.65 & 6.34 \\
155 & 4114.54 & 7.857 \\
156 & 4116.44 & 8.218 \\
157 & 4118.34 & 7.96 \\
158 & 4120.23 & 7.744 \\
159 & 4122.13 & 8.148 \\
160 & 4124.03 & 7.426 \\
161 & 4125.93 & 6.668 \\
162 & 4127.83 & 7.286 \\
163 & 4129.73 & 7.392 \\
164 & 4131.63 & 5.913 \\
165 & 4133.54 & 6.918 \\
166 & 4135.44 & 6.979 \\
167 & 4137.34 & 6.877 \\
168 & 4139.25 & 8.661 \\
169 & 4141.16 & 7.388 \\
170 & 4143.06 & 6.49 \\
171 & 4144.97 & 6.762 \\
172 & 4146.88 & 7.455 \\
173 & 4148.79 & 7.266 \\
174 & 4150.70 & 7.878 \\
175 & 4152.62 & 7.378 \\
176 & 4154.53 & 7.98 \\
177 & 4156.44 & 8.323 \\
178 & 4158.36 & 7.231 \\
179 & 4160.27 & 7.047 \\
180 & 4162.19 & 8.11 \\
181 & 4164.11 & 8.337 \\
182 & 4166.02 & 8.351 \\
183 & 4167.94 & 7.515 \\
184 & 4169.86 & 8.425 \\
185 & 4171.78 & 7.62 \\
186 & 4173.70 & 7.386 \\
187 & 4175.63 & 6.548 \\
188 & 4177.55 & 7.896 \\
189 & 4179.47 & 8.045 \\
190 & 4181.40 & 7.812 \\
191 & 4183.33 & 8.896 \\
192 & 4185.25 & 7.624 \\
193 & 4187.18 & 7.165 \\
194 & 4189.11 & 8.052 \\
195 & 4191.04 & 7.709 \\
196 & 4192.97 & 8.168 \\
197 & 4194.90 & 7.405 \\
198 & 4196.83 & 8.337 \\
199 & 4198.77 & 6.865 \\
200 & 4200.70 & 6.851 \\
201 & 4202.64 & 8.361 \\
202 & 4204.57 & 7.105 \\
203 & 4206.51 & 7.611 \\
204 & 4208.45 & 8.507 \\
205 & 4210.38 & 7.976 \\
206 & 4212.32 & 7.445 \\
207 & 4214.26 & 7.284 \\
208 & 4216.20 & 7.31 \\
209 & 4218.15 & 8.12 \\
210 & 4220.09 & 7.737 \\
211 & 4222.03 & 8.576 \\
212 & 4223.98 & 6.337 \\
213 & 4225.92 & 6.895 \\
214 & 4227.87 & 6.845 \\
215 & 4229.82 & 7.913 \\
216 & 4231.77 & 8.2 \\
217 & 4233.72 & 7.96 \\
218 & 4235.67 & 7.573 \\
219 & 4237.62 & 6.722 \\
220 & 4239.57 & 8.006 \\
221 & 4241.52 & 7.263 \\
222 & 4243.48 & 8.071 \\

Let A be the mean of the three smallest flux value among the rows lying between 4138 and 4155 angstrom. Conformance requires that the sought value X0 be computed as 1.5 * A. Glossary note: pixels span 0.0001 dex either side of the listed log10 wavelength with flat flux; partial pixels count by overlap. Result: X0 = 10.3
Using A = 6.8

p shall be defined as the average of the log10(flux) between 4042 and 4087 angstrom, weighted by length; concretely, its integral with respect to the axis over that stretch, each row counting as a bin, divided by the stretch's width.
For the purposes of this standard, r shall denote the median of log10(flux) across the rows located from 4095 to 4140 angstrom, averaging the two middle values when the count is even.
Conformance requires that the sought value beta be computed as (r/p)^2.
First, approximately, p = 0.86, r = 0.83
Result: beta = 0.93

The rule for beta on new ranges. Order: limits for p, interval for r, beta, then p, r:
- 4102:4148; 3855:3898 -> 0.77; 0.84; 0.74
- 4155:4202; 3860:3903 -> 0.69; 0.89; 0.74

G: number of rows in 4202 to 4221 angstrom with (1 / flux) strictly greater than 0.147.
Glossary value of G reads 0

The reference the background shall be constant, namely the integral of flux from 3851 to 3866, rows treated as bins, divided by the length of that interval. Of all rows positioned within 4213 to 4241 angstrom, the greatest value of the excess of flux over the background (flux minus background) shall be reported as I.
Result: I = 2.8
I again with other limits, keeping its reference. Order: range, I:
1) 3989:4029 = 3.1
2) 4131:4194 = 3.1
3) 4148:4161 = 2.5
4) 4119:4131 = 2.4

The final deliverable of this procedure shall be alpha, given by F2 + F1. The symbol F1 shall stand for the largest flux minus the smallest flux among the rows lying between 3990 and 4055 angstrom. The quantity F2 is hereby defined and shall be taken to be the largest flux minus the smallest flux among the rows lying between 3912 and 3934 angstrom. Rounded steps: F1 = 2.2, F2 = 3.5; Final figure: 5.8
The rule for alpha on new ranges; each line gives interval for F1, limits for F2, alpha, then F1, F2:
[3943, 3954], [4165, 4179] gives 3.3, 1.4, 1.9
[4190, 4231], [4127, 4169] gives 5.0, 2.2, 2.7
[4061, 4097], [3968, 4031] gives 9.3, 3.5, 5.8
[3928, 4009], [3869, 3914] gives 8.6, 5.0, 3.5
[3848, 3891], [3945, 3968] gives 7.7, 3.4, 4.3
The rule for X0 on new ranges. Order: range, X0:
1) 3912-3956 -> 6.0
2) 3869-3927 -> 6.6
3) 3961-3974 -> 4.7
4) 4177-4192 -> 11.2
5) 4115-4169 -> 9.5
